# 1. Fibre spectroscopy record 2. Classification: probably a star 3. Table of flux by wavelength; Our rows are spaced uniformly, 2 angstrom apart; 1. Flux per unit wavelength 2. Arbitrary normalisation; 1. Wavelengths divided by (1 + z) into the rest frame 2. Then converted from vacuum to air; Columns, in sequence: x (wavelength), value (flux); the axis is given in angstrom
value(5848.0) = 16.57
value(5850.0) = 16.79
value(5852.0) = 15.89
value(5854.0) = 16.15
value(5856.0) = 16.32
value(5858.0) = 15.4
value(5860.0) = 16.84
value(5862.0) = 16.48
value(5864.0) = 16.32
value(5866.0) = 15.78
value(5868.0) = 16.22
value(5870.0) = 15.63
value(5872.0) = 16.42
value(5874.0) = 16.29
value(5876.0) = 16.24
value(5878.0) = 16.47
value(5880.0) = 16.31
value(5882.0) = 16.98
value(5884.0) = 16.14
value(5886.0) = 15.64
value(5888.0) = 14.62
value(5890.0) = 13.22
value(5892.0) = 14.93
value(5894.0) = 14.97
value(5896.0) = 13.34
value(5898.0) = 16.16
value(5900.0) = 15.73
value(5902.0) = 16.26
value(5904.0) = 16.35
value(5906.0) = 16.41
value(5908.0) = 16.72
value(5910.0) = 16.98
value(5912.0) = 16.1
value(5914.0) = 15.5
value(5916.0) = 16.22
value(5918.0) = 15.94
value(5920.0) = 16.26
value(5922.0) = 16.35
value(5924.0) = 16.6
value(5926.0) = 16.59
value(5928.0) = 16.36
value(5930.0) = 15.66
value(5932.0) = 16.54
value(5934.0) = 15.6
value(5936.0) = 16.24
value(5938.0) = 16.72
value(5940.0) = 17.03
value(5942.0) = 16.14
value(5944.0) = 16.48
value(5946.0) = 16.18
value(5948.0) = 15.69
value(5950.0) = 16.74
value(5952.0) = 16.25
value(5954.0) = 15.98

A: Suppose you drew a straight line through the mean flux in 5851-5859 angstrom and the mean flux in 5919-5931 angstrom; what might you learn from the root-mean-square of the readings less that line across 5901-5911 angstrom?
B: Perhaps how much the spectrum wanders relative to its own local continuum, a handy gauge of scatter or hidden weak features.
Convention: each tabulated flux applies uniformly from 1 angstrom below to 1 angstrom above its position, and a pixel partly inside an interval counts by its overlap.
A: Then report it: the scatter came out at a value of 0.42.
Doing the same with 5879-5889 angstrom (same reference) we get 0.81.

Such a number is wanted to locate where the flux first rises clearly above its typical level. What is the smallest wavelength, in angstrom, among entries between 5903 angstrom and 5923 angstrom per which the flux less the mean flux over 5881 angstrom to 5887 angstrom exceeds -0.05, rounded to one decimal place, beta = 5904.0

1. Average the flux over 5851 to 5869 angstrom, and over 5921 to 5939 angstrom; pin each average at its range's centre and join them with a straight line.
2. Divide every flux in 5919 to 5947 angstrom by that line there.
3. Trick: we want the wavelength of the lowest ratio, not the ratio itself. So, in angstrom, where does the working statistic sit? 5934.0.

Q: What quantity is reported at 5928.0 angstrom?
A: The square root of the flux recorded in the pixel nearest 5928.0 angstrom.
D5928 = 4.04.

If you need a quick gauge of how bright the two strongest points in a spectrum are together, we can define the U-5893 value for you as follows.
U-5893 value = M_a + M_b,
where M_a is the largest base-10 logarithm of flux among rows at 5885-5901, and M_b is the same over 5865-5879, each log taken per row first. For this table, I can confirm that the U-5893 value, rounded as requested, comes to 2.43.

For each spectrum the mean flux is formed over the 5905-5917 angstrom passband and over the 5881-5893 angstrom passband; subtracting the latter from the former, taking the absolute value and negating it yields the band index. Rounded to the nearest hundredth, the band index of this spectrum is -1.07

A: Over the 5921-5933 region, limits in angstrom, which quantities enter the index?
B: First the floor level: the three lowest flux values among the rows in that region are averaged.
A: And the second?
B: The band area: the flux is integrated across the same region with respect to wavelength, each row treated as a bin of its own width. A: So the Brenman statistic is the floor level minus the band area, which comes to -180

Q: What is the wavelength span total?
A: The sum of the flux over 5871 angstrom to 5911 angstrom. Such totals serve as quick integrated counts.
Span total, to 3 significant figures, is 316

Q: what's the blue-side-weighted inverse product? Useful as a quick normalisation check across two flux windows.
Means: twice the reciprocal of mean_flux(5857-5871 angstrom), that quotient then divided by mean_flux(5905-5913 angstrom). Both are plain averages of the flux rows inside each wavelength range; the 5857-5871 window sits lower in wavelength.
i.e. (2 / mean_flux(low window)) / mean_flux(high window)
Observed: 0.0075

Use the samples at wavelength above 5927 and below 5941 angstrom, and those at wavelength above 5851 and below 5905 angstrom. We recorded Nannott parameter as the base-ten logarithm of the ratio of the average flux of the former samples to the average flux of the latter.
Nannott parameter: 0.013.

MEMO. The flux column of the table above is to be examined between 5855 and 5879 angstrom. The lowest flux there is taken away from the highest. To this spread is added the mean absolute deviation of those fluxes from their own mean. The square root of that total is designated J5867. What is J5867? 1.32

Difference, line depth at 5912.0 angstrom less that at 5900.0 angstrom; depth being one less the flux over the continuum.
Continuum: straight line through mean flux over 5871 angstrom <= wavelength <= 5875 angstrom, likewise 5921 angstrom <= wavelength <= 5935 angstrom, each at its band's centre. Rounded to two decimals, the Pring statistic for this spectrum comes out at -0.02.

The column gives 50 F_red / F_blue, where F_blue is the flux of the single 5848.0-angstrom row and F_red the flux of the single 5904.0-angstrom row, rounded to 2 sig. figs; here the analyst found 49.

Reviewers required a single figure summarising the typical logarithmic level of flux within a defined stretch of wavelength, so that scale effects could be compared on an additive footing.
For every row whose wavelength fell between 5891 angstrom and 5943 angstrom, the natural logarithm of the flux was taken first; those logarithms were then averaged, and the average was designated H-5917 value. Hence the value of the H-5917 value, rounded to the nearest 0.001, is 2.776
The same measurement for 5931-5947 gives 2.795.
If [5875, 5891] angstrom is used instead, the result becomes 2.751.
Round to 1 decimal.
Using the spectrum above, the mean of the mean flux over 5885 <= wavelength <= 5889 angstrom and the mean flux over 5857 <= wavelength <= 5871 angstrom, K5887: 15.6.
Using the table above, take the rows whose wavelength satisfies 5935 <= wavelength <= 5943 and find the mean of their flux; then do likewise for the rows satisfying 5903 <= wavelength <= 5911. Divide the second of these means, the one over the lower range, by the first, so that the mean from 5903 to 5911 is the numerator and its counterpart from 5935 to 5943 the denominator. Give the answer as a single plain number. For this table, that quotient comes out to 1.00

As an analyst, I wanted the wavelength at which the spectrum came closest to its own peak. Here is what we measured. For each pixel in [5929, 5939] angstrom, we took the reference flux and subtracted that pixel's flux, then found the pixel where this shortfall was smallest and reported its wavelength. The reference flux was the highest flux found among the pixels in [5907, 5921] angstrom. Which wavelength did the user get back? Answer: 5938.0 angstrom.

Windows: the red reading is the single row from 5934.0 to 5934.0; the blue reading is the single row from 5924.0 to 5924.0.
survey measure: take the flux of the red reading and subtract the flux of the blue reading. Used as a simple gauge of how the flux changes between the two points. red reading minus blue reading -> -1.0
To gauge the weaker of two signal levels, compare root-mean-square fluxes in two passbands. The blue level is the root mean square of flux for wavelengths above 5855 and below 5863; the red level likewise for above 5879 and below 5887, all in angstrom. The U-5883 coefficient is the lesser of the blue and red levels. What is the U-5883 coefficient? 16.3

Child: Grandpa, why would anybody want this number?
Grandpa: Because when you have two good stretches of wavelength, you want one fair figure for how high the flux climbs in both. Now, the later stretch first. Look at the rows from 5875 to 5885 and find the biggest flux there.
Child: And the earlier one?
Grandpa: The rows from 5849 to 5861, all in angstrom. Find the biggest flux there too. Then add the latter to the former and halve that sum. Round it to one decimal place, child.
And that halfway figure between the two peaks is 16.9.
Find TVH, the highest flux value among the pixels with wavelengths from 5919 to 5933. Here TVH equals 16.6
